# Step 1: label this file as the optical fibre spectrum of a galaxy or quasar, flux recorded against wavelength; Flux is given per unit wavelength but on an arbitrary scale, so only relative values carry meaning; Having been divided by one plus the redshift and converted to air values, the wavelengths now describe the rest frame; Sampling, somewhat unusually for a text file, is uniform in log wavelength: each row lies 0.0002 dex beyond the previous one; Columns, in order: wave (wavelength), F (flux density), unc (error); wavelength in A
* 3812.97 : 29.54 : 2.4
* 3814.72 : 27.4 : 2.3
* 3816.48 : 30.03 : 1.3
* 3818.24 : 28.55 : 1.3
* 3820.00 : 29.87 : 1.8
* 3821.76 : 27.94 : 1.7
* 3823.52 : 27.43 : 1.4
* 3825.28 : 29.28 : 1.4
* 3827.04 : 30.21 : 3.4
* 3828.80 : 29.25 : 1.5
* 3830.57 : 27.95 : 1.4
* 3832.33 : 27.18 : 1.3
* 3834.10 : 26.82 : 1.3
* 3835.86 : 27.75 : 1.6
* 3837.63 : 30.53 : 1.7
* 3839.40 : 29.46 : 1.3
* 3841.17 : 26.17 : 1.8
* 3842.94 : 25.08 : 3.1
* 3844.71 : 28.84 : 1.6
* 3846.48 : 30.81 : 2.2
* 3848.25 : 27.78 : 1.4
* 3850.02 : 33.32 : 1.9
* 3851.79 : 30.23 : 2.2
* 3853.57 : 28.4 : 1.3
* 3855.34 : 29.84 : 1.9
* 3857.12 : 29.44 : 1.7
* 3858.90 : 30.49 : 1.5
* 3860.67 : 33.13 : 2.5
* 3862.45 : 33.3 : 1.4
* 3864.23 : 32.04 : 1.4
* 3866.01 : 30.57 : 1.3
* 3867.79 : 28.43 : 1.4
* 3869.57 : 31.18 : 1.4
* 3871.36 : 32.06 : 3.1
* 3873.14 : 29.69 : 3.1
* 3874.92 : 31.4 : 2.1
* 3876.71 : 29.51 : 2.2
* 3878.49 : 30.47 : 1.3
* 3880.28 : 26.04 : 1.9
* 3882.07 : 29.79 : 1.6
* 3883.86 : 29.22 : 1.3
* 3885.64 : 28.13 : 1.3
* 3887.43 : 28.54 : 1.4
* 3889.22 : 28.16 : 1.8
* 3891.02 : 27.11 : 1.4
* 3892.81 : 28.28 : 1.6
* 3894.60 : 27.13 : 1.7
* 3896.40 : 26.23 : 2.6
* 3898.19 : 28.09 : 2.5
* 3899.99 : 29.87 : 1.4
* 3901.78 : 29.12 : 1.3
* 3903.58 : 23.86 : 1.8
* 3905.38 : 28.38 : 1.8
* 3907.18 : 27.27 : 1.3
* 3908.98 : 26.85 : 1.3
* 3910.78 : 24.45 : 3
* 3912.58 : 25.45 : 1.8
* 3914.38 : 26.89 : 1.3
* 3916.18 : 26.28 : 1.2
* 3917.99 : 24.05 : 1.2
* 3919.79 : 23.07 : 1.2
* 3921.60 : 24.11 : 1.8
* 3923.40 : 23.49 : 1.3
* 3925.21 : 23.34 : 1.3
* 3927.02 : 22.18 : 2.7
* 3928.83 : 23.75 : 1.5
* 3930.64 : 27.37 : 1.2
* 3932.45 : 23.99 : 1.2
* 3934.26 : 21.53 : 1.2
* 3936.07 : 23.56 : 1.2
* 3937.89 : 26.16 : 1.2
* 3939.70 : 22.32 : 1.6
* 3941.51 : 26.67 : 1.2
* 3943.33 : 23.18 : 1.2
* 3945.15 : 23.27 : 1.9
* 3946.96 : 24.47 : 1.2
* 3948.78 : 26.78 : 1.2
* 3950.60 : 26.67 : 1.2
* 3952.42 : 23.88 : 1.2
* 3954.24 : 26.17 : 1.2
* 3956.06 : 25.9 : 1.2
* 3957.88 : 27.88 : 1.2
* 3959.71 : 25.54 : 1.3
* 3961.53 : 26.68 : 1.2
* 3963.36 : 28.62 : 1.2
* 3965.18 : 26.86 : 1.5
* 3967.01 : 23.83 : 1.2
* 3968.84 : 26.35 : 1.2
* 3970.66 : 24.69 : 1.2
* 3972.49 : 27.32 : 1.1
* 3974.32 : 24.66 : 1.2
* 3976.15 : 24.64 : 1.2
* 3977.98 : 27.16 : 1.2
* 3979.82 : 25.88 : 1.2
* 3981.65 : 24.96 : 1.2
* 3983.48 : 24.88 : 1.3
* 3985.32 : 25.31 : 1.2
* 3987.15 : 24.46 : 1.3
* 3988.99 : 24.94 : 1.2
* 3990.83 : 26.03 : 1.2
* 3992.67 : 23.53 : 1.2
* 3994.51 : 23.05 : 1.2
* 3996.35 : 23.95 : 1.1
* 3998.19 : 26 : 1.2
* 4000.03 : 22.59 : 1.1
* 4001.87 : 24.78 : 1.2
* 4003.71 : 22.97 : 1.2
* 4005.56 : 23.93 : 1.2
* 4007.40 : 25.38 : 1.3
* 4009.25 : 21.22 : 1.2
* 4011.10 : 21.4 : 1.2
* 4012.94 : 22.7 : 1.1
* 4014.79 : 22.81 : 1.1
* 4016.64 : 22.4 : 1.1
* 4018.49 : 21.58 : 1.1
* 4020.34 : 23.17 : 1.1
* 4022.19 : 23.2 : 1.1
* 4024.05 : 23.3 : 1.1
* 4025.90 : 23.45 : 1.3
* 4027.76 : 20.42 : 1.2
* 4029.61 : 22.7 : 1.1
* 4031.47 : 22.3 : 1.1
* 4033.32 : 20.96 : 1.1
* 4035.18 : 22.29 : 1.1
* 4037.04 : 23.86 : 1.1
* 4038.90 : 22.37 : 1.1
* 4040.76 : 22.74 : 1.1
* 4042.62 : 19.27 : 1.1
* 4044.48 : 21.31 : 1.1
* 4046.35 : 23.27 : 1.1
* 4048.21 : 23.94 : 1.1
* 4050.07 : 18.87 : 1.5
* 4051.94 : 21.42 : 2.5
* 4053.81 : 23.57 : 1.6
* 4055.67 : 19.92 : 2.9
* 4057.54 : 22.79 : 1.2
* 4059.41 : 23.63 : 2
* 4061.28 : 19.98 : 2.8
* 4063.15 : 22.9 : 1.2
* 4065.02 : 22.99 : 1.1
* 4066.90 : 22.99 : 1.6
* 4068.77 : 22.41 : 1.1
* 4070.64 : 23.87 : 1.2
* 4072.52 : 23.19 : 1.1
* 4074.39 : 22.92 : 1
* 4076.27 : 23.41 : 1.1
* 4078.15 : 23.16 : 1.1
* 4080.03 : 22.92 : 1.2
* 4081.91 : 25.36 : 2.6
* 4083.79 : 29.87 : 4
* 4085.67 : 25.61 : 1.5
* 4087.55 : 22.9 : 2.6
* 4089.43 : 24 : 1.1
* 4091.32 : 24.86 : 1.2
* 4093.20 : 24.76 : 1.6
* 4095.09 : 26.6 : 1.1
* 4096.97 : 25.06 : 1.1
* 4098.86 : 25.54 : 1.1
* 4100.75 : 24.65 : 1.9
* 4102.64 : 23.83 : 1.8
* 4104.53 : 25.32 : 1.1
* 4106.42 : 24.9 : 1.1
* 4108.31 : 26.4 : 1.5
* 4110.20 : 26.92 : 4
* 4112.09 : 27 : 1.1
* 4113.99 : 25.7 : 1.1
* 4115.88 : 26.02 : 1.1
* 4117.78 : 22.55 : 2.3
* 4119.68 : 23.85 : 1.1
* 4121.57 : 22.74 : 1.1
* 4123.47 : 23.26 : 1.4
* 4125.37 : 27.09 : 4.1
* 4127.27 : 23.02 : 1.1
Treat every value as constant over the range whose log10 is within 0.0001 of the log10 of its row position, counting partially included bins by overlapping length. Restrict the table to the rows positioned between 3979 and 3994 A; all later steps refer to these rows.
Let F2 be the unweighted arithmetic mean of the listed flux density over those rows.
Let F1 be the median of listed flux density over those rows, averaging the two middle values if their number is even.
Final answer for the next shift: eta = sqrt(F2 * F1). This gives 25.0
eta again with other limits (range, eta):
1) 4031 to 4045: 22.1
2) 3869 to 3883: 30.1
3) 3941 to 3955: 25.2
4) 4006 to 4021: 22.6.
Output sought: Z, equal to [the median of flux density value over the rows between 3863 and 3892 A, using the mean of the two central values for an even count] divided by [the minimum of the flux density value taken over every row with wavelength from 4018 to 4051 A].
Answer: 1.57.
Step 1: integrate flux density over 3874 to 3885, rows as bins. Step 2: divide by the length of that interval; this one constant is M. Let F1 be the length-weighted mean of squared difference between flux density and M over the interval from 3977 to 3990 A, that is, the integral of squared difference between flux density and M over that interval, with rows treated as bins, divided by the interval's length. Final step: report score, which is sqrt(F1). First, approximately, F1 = 17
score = 4.1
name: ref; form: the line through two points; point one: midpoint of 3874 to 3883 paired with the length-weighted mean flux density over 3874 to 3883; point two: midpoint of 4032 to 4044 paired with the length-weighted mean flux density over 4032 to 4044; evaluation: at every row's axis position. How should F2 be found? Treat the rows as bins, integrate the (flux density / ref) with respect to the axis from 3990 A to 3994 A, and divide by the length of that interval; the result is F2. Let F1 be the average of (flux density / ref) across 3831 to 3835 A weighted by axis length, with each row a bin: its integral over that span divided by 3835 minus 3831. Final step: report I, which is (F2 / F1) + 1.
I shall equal 2.19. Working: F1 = 0.86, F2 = 1.02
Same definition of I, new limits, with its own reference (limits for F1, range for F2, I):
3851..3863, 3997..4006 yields 2.01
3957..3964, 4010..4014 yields 1.90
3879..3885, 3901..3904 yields 1.97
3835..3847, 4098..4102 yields 2.45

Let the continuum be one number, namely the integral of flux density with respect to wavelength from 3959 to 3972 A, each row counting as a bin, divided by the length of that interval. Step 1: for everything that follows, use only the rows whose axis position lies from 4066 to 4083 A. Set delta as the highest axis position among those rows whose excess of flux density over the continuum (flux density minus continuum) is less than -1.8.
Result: 4080.03 A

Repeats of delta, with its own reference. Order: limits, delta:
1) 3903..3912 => 3903.58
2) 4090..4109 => 4102.64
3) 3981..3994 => 3992.67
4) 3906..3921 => 3919.79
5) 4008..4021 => 4020.34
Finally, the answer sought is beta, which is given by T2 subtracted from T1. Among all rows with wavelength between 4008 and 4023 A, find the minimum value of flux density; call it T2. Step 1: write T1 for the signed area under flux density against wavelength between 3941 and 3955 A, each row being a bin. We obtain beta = 330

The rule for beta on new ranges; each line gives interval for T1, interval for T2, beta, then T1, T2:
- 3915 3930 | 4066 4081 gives 336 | 359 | 22.41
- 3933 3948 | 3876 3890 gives 333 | 359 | 26.04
